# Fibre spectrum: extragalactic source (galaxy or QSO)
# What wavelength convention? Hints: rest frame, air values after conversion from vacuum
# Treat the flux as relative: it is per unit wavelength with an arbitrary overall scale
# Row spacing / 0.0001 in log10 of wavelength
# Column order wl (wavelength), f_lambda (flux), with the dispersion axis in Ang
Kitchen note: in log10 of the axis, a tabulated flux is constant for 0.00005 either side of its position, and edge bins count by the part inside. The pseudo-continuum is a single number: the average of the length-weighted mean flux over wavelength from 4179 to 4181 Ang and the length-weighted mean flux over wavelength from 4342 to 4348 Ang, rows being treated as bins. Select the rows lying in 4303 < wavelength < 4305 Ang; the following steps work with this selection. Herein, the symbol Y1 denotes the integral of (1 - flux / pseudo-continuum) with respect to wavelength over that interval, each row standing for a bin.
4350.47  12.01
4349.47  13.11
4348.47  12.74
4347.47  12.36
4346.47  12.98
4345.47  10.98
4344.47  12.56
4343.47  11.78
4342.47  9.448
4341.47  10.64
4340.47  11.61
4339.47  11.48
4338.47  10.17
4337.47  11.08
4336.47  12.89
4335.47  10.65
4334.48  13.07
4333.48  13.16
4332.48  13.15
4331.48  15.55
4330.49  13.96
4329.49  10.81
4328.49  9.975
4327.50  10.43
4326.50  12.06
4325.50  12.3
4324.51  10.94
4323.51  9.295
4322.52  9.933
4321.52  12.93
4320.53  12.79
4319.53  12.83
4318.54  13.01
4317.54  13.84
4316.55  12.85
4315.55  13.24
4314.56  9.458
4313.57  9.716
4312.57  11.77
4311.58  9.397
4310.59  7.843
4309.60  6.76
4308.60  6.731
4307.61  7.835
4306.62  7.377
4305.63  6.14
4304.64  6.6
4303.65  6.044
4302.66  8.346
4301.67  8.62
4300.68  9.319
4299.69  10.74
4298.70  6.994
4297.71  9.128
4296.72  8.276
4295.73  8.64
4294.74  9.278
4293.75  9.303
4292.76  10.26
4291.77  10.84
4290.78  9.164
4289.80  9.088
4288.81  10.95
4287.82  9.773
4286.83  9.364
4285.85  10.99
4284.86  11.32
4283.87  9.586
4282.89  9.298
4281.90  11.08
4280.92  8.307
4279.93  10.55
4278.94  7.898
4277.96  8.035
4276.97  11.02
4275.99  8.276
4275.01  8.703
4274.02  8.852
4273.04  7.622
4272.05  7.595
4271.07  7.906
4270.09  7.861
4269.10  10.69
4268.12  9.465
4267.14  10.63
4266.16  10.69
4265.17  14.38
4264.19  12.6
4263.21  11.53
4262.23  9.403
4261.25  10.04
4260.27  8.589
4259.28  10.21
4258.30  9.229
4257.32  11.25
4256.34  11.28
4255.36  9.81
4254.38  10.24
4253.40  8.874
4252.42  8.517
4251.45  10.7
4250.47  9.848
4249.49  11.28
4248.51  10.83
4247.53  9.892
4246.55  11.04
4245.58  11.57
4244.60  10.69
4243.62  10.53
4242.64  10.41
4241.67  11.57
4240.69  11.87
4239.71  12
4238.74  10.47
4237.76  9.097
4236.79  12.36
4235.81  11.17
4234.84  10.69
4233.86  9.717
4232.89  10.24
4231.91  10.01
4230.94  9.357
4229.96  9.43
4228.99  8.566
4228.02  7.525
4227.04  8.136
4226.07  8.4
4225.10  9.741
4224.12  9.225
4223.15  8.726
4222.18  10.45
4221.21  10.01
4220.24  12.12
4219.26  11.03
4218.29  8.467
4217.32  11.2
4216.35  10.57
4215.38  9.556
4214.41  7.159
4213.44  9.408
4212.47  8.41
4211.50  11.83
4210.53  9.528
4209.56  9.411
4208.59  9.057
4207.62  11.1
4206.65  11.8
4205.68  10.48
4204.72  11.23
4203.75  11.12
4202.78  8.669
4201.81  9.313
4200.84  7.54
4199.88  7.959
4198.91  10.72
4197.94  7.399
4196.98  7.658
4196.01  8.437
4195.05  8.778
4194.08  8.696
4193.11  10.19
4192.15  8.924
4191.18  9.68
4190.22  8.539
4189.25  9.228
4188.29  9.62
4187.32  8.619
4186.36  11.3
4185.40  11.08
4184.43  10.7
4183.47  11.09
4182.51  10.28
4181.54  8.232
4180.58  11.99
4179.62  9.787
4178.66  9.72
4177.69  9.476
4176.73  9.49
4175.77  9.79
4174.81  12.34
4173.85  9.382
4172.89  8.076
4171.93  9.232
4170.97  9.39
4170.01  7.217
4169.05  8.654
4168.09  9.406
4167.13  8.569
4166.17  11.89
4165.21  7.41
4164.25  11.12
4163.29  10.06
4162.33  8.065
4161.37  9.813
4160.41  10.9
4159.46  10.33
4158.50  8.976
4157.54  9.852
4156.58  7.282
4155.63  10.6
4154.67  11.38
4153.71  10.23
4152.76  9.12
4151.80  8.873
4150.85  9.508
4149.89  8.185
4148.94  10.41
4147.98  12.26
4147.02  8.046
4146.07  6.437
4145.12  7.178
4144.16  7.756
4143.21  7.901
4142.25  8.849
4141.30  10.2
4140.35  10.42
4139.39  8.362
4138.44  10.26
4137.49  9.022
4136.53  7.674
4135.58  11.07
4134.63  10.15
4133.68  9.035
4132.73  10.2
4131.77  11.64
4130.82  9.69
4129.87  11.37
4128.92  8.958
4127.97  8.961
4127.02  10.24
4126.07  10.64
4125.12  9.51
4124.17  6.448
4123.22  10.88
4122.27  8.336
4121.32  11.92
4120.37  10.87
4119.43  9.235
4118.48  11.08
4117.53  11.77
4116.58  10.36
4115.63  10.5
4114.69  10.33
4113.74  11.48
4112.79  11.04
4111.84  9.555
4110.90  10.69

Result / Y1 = 0.85 Ang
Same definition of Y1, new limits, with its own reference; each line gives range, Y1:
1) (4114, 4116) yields 0.13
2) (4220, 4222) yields 0.07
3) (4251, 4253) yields 0.30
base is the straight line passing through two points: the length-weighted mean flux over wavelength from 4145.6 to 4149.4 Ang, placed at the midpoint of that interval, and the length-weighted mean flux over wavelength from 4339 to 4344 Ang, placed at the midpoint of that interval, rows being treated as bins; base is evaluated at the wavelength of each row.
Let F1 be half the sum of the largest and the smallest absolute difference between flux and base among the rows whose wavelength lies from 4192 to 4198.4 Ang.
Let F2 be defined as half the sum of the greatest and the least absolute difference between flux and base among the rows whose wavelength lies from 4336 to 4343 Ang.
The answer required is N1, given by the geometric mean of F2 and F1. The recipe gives 1.21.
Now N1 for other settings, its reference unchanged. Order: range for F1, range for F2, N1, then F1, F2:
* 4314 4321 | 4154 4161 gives 1.64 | 2.2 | 1.2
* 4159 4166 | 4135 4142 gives 1.12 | 1.2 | 1.0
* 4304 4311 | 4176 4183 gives 2.14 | 3.7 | 1.2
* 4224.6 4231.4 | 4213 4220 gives 1.43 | 1.3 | 1.5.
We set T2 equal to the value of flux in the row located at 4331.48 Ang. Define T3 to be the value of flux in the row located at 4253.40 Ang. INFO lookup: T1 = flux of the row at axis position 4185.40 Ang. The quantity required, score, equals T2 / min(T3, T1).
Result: 1.8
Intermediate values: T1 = 11.08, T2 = 15.55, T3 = 8.874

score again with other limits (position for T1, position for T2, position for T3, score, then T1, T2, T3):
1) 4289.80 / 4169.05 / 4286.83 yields 1.0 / 9.088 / 8.654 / 9.364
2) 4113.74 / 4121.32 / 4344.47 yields 1.0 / 11.48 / 11.92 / 12.56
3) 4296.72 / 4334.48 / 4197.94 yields 1.8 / 8.276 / 13.07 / 7.399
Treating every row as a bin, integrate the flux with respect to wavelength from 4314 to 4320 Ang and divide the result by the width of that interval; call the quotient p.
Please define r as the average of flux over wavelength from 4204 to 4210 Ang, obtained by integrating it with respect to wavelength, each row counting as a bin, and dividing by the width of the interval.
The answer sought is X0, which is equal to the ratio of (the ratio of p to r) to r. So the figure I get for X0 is 0.1125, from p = 12.5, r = 10.5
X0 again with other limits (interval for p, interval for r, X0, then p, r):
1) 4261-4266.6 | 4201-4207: 0.1096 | 11.5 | 10.2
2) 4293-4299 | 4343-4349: 0.0581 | 8.7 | 12.3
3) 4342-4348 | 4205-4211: 0.1110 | 11.7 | 10.3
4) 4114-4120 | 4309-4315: 0.1276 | 10.6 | 9.1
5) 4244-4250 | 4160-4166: 0.1166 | 10.9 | 9.7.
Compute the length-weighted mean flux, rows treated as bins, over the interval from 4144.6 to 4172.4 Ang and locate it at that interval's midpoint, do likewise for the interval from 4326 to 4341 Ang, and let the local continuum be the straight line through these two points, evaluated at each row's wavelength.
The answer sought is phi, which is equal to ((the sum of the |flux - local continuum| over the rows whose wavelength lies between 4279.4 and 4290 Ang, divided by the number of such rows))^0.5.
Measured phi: 1.11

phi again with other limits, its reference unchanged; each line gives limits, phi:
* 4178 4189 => 1.01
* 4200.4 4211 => 1.06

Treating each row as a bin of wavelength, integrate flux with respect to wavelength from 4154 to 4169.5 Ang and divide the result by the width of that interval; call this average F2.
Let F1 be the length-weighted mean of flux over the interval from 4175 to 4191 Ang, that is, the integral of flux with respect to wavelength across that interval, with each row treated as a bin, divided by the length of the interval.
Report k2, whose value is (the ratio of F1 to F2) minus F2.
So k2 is -8.6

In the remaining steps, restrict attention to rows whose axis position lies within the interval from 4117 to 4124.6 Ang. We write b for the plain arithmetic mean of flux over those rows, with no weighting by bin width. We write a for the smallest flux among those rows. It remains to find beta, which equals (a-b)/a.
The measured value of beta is -0.56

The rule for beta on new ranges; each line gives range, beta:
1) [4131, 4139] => -0.29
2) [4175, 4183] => -0.20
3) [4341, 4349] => -0.24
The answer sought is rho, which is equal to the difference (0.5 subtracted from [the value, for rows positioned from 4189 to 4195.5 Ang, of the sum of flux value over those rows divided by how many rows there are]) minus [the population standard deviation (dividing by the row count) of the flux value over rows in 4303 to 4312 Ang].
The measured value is 7.7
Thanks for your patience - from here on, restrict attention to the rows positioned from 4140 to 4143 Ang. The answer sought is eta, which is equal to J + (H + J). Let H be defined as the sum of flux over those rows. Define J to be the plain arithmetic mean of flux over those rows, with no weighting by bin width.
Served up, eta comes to 49.1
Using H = 29.5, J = 9.8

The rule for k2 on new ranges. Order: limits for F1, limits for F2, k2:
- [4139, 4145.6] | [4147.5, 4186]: -8.9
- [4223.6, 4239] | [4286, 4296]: -8.7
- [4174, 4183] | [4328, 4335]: -12.0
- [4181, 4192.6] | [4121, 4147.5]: -8.3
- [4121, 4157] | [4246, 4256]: -9.2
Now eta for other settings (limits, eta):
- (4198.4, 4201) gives 43.7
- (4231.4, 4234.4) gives 49.9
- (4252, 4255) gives 46.1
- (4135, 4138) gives 46.3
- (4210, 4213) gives 49.6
